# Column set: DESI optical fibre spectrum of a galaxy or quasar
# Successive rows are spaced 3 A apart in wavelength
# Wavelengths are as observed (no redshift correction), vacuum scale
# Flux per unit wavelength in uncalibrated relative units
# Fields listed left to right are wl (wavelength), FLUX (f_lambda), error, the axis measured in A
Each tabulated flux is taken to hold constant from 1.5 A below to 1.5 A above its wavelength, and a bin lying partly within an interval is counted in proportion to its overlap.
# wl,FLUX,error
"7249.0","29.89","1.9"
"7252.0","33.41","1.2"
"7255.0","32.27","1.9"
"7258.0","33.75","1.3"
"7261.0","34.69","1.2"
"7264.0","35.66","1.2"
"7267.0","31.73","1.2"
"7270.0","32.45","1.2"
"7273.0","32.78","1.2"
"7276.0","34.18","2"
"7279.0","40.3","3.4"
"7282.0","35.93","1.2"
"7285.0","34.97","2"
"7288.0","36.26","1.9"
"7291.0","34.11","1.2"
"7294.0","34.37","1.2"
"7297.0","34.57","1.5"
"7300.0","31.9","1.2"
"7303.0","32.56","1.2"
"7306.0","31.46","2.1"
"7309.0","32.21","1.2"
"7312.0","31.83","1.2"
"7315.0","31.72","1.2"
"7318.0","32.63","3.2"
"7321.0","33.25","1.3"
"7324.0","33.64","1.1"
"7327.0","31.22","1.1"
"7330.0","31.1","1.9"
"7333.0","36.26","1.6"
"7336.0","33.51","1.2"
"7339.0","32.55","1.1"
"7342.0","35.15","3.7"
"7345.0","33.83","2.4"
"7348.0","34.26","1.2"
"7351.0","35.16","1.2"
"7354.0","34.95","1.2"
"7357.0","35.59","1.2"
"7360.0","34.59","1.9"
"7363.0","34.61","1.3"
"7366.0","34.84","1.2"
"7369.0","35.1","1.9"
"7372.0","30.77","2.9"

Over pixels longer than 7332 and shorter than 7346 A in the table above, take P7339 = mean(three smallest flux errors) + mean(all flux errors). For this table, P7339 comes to 3.30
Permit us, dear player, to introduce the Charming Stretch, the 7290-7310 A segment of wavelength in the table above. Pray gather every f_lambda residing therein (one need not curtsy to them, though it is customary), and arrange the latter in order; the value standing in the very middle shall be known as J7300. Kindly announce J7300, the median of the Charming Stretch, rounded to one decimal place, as 32.6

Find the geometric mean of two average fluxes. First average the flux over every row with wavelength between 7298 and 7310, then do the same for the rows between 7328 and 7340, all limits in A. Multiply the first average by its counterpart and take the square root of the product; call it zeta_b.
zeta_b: 32.7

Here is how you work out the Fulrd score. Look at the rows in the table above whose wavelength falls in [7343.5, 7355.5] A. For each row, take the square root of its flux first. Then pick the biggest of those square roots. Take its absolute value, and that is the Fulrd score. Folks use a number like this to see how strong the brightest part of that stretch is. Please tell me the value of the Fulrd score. 5.93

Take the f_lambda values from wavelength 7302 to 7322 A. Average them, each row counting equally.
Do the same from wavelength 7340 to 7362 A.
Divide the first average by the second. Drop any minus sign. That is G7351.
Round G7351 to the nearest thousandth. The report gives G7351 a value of 0.927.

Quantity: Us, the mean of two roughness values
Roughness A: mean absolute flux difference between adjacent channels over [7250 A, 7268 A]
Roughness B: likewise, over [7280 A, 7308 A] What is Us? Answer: 1.4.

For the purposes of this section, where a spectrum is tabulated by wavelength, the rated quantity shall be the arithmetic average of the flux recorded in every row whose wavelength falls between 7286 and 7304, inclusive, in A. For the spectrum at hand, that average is 34.0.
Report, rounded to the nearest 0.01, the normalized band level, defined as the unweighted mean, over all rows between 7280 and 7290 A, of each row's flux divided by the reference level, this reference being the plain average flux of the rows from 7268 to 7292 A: 1.02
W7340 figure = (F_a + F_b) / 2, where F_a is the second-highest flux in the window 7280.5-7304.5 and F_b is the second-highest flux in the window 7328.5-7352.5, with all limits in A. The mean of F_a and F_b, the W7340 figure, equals 35.5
